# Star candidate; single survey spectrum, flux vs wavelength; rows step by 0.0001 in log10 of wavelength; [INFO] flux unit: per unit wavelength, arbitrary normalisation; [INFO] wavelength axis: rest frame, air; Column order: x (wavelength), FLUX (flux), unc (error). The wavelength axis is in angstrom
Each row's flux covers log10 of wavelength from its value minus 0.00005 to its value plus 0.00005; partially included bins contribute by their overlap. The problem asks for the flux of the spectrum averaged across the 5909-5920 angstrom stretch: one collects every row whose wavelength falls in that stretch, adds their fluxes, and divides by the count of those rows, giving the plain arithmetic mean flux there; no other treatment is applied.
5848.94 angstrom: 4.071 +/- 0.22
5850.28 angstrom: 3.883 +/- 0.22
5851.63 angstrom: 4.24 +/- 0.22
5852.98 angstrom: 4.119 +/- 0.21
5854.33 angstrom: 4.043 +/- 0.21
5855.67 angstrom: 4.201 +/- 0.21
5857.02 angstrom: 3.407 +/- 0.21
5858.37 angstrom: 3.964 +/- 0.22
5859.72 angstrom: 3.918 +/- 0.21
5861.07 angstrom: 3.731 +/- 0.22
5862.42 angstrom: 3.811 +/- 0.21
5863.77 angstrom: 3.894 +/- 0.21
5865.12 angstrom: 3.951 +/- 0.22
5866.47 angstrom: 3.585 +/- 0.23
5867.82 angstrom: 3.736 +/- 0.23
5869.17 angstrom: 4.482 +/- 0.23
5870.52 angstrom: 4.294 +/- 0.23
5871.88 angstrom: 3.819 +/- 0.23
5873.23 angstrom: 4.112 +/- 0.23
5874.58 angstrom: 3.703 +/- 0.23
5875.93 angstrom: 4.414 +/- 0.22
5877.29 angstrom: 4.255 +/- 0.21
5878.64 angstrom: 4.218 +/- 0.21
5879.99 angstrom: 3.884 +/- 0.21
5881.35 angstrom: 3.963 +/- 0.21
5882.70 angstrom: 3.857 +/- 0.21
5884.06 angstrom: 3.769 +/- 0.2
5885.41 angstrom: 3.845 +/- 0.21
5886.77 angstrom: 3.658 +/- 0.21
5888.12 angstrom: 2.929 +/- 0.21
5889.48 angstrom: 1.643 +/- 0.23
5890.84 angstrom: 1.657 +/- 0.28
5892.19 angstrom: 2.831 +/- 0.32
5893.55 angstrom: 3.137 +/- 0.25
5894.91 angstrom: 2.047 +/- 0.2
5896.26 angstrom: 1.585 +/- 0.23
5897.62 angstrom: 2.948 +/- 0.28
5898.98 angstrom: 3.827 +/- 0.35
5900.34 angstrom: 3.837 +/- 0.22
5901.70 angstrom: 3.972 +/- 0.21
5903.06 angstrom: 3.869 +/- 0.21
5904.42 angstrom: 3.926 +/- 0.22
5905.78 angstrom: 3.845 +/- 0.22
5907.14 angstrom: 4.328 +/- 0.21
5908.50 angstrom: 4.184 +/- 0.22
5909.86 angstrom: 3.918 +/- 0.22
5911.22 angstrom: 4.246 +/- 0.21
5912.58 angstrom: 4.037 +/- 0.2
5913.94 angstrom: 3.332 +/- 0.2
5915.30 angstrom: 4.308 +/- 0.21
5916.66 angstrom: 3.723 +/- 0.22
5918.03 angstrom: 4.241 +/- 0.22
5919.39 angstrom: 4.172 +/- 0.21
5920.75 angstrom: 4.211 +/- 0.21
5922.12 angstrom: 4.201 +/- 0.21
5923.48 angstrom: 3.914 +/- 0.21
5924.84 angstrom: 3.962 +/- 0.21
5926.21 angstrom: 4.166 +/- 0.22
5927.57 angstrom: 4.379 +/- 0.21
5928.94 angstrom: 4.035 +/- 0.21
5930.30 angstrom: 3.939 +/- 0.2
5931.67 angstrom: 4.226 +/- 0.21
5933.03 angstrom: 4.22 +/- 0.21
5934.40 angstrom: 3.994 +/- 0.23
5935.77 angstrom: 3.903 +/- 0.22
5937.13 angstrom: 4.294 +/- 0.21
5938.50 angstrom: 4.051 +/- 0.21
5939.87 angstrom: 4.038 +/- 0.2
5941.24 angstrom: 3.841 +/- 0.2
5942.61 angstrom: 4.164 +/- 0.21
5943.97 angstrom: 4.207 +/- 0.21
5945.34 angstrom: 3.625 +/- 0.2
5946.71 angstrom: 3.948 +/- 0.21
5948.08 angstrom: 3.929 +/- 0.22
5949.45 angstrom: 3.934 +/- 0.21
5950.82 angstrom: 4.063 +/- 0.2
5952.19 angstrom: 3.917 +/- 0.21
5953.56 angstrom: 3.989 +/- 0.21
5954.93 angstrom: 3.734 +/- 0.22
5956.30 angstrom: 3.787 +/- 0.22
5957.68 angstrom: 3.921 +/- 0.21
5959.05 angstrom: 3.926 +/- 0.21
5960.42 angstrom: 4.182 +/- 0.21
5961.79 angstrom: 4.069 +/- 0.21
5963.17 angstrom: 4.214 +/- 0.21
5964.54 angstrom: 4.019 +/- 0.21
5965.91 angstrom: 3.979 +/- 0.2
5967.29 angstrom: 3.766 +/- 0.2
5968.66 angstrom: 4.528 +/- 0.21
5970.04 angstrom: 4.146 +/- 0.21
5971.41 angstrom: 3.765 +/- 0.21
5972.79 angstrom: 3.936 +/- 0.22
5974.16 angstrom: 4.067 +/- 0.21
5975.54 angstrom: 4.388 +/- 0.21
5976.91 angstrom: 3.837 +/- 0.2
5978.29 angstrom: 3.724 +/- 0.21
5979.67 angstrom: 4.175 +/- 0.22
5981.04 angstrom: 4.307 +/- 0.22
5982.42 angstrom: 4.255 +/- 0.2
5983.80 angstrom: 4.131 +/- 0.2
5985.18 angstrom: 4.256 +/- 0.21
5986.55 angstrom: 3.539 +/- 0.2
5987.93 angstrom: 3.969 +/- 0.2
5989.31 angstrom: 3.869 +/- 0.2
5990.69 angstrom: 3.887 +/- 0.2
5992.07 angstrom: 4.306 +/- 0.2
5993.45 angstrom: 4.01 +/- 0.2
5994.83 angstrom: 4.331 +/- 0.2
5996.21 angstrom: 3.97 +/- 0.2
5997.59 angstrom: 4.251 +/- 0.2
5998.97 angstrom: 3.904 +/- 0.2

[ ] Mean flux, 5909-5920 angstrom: 4.00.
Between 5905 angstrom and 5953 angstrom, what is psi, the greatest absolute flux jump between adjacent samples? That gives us 0.98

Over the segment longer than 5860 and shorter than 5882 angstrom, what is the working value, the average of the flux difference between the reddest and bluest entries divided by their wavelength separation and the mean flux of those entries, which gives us 2.00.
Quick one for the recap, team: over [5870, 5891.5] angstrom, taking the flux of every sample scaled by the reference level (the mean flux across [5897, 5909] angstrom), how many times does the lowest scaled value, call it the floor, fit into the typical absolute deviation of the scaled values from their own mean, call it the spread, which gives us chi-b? 0.35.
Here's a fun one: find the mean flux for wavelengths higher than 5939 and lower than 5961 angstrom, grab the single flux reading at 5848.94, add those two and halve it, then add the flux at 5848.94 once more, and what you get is 8.1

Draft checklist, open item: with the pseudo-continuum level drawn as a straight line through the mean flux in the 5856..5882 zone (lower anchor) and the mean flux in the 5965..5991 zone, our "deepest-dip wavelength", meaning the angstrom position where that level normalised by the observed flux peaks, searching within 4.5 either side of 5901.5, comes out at 5897.62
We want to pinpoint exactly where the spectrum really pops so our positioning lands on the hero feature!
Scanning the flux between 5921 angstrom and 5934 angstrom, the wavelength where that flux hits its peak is 5927.57 angstrom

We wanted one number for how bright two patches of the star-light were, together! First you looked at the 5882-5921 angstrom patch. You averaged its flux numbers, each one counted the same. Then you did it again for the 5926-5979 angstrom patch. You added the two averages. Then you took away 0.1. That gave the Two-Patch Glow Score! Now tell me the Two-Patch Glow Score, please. 7.43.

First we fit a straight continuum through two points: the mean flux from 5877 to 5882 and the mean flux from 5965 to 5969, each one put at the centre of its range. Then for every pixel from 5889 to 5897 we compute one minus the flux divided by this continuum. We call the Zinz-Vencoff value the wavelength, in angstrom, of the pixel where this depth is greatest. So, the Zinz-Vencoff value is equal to 5896.26 angstrom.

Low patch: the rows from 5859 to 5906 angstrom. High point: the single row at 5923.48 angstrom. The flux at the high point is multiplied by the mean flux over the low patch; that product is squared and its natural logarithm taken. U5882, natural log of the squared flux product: 5.27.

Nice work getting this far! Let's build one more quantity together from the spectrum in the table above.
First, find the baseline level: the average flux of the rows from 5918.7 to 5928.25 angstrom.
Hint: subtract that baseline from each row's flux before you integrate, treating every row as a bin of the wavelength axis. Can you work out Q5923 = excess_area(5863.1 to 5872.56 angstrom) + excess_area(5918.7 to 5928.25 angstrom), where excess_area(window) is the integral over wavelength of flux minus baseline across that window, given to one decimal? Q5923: -1.7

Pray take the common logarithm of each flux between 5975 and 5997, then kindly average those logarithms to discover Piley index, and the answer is 0.608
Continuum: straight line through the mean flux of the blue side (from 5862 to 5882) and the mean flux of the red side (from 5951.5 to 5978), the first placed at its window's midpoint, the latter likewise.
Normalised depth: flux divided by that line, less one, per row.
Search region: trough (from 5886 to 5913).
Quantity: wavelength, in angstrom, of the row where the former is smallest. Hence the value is 5896.26 angstrom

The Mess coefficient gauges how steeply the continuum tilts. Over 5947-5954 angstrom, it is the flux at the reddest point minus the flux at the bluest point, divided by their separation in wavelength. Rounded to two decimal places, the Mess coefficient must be 0.01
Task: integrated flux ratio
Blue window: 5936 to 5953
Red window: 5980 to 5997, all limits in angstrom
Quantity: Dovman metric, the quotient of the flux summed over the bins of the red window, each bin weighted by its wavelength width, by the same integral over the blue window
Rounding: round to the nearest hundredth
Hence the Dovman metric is 1.02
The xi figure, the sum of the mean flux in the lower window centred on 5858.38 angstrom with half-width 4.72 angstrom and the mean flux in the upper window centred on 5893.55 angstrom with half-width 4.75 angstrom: 6.13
